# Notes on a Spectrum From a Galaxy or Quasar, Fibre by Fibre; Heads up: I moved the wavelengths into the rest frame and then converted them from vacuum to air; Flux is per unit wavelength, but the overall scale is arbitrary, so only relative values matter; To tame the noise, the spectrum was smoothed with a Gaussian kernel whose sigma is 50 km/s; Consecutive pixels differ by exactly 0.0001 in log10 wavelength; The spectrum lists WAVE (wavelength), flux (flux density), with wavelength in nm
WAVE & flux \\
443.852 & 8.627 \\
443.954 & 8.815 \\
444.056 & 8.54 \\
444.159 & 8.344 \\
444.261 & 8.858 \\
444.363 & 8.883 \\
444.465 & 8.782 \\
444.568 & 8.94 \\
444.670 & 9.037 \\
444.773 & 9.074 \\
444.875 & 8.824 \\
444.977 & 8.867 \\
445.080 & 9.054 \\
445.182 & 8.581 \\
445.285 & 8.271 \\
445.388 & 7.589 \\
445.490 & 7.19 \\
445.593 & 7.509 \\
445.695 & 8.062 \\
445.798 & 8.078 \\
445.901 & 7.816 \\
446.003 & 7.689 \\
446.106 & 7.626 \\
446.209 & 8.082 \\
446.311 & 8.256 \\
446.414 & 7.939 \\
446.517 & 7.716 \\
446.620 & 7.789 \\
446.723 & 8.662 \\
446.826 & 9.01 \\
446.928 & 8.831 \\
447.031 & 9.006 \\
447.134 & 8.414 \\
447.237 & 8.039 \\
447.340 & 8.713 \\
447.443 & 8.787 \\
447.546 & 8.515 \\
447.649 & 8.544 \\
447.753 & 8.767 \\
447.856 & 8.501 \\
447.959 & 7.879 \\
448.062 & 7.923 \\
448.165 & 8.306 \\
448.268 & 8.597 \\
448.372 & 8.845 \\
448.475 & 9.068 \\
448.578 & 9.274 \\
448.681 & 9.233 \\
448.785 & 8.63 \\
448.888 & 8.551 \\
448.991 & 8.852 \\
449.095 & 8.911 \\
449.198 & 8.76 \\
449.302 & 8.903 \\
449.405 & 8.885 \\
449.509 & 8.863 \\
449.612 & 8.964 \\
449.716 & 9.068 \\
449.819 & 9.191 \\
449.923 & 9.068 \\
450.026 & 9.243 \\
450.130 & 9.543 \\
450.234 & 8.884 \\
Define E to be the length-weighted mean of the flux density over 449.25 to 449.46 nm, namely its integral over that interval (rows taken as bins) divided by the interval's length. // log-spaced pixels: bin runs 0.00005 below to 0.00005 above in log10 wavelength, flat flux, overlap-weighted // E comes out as 8.9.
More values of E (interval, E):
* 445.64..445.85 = 8.1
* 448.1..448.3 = 8.4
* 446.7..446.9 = 8.9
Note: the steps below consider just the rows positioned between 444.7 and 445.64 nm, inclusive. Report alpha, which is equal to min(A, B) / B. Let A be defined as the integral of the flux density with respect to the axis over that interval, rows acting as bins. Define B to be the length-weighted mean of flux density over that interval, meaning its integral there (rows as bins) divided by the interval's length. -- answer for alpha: 0.940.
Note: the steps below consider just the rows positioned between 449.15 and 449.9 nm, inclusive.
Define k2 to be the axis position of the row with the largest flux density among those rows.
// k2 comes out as 449.819 nm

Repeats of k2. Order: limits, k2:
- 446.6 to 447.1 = 446.826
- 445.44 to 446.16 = 445.798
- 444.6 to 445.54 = 444.773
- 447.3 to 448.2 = 447.443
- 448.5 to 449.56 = 448.578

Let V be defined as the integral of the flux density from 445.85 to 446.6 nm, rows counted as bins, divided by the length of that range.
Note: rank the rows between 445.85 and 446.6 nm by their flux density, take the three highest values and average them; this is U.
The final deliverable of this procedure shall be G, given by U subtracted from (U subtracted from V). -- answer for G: -8.31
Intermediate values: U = 8.09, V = 7.87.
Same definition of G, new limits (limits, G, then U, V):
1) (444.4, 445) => -9.11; 9.02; 8.93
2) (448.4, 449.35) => -9.47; 9.19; 8.91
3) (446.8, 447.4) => -9.23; 8.95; 8.67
